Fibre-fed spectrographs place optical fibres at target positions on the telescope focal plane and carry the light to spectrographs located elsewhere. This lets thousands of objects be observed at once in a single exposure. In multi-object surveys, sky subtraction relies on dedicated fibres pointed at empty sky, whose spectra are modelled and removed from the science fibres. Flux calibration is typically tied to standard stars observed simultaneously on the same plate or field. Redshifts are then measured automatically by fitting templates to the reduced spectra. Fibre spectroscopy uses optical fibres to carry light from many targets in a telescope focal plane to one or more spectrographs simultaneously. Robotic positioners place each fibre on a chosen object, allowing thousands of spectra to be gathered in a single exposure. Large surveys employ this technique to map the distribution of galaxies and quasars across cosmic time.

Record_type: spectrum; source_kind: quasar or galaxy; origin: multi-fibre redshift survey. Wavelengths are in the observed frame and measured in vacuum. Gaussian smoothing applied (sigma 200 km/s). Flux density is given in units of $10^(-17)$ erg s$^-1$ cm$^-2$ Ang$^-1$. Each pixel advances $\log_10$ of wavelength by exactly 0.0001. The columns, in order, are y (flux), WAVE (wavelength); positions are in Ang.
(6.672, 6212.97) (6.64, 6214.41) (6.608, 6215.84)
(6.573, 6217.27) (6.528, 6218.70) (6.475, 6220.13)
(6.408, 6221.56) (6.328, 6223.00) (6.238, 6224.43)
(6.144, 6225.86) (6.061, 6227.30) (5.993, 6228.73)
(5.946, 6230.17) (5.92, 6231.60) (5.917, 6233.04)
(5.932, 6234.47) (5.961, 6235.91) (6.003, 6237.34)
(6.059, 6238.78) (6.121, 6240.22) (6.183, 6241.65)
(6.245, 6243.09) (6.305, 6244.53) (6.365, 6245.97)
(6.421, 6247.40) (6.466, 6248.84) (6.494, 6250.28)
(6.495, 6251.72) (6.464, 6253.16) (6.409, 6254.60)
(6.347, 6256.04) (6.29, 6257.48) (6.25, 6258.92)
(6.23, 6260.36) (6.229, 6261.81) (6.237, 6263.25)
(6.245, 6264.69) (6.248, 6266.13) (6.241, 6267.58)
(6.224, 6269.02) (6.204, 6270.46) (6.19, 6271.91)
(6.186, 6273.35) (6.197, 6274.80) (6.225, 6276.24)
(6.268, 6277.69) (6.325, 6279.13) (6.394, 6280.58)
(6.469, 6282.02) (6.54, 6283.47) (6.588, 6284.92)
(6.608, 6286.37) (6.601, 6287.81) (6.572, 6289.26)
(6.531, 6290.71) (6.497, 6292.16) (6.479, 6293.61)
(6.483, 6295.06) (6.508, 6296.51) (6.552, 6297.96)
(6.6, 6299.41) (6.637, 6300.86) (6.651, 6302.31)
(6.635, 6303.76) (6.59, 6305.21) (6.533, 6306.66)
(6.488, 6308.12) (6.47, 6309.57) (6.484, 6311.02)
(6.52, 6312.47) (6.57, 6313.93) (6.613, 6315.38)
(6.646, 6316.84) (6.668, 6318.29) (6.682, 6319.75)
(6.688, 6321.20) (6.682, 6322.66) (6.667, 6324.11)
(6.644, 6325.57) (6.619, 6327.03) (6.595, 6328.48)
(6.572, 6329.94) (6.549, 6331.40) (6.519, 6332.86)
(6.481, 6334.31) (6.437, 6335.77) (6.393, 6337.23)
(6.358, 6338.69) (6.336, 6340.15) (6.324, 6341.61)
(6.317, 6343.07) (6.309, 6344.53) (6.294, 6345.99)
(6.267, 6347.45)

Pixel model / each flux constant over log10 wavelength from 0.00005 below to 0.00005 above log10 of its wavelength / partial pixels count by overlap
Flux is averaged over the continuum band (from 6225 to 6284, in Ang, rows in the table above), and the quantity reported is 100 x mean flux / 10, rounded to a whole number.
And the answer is 62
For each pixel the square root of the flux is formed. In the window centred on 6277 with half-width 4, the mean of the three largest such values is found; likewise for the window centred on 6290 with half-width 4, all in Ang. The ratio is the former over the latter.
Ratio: 0.98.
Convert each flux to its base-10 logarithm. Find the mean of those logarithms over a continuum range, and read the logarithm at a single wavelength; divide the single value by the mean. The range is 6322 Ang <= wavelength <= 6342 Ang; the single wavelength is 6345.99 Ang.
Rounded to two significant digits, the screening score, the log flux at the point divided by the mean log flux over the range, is 0.98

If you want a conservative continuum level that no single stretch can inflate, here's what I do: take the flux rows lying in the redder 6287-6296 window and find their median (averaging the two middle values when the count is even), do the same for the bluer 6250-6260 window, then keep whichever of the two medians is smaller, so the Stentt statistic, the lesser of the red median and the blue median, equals 6.41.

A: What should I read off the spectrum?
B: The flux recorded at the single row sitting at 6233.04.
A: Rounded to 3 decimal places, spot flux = 5.917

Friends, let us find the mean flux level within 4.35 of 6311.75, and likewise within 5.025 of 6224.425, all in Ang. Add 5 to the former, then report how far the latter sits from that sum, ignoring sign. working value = 5.29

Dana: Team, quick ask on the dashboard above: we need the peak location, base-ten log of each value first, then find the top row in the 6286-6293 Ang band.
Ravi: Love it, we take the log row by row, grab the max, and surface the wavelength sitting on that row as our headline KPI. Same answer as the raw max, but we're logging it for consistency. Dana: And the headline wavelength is 6286.37 Ang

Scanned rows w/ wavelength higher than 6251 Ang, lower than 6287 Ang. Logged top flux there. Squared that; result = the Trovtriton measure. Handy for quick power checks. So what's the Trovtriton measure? 43.7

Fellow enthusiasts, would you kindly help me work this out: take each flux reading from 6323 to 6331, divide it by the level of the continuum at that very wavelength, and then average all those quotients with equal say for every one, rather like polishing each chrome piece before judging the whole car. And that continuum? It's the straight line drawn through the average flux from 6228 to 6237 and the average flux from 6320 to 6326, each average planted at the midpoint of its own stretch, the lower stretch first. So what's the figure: 0.99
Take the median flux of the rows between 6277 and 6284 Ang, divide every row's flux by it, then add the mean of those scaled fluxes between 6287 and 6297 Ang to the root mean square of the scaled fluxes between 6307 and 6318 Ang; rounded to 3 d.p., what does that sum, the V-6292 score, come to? 2.044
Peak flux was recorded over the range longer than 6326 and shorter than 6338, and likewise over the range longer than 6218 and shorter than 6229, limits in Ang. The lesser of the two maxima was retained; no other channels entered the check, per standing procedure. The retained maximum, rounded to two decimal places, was 6.53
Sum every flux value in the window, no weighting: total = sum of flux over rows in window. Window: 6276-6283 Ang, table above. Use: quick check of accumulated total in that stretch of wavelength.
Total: 31.7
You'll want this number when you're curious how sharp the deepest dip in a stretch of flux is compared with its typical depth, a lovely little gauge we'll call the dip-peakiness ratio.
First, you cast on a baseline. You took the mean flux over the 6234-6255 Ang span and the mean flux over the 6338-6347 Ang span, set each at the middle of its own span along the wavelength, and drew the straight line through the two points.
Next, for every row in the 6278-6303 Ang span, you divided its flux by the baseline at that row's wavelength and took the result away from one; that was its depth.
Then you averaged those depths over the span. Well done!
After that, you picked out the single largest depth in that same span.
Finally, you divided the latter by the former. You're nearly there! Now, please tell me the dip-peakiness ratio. 0.17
